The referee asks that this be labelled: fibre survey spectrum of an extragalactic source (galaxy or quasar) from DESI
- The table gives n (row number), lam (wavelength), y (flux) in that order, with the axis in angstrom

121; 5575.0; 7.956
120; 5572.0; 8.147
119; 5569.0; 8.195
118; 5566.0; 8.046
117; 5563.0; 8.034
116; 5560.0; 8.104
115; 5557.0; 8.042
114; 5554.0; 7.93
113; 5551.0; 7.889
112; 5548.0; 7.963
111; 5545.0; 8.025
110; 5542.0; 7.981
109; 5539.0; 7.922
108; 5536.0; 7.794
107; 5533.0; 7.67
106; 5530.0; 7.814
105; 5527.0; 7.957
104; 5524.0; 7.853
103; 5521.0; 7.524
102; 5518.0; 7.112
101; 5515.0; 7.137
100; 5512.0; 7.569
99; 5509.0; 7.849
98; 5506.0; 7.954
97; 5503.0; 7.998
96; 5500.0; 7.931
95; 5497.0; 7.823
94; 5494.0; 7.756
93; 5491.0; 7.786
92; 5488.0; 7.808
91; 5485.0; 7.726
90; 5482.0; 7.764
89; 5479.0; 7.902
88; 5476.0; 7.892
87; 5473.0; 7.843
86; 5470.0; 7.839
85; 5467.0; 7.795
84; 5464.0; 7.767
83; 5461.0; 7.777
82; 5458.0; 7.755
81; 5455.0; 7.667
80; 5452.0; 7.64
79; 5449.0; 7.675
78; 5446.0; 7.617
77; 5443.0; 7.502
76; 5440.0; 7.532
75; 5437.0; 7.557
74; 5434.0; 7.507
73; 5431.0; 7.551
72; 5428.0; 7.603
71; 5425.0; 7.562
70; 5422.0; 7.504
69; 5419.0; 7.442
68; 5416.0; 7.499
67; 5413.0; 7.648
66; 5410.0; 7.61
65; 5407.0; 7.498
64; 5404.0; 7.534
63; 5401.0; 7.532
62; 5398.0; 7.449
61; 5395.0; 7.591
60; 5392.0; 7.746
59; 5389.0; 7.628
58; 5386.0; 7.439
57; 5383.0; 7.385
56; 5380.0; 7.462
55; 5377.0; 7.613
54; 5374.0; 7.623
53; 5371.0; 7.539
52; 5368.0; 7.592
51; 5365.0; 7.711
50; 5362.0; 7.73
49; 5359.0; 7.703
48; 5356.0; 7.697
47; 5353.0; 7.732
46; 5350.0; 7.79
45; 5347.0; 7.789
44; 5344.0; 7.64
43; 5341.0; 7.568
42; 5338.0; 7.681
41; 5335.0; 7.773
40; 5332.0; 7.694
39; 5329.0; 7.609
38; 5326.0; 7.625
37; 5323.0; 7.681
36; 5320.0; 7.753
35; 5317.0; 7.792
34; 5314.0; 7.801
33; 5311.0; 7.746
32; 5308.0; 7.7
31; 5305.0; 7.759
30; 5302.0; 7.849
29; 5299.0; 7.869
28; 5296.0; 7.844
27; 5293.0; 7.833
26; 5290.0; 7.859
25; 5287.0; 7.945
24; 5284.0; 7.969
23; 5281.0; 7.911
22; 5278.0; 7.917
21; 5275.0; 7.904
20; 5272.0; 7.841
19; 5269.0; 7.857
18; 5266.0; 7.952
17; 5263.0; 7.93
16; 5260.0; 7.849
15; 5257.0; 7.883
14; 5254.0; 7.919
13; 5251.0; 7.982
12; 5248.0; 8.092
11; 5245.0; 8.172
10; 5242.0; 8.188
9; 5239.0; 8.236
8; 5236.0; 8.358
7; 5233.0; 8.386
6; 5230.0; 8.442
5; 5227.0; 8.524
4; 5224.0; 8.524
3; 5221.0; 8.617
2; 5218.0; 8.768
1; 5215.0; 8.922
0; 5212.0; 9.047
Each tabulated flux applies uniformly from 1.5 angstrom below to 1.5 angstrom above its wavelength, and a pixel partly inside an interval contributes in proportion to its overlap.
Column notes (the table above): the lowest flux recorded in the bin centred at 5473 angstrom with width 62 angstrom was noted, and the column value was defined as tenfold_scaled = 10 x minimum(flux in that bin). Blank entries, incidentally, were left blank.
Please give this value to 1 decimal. 75.0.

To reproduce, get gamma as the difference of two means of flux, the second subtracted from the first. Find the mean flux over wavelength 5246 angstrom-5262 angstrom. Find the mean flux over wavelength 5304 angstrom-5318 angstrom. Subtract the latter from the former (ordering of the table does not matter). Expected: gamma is 0.19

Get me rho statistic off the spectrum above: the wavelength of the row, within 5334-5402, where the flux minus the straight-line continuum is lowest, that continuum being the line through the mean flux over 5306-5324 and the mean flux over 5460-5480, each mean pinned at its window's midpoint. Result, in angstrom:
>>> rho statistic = 5383.0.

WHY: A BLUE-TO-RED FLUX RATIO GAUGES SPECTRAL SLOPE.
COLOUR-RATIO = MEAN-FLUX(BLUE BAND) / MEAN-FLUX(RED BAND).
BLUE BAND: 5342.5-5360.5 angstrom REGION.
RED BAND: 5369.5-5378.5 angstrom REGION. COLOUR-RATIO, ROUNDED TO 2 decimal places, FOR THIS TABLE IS 1.02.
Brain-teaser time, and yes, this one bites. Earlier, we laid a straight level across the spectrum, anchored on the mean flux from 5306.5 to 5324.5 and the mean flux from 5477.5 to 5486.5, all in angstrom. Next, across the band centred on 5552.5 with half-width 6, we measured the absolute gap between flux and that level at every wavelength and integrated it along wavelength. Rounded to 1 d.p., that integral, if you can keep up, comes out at 1.6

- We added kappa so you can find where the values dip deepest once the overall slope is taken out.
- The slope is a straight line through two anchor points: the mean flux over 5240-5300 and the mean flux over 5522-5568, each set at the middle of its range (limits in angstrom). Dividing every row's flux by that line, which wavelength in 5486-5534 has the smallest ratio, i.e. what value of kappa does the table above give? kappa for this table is 5518.0 angstrom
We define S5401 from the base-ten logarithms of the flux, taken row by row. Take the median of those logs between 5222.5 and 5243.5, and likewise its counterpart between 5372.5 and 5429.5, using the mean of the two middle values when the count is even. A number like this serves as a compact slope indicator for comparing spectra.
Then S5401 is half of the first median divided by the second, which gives 0.527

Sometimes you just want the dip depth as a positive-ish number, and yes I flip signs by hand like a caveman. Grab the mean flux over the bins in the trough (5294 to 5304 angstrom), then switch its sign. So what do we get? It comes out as -7.85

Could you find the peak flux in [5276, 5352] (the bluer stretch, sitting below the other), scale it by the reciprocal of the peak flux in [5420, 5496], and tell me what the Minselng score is 1.01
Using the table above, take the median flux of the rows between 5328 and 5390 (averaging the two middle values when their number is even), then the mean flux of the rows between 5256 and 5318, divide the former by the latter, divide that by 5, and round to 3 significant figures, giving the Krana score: 0.194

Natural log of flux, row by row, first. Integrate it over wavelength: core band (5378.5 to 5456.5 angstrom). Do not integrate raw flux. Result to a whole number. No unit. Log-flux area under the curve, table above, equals 158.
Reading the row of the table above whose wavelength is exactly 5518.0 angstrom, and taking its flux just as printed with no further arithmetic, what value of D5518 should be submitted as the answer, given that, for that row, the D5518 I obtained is 7.112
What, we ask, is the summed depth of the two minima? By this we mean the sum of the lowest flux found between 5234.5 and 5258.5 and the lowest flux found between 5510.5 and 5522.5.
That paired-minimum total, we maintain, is 15.0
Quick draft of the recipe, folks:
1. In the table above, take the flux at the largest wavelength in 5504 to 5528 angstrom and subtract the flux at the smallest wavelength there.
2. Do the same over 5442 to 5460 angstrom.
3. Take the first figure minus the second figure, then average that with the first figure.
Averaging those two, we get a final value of -0.12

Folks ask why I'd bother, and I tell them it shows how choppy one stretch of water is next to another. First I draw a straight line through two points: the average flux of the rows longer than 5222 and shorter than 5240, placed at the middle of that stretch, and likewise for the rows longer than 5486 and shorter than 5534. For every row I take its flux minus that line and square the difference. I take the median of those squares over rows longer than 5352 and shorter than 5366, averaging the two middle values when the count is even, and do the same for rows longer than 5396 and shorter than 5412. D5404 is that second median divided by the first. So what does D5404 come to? 1.5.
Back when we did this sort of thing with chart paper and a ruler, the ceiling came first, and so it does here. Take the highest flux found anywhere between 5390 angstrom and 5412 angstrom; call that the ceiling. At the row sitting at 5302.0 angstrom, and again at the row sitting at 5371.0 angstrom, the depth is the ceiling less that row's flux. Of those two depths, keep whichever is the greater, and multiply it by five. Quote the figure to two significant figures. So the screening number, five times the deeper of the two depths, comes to 1.0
